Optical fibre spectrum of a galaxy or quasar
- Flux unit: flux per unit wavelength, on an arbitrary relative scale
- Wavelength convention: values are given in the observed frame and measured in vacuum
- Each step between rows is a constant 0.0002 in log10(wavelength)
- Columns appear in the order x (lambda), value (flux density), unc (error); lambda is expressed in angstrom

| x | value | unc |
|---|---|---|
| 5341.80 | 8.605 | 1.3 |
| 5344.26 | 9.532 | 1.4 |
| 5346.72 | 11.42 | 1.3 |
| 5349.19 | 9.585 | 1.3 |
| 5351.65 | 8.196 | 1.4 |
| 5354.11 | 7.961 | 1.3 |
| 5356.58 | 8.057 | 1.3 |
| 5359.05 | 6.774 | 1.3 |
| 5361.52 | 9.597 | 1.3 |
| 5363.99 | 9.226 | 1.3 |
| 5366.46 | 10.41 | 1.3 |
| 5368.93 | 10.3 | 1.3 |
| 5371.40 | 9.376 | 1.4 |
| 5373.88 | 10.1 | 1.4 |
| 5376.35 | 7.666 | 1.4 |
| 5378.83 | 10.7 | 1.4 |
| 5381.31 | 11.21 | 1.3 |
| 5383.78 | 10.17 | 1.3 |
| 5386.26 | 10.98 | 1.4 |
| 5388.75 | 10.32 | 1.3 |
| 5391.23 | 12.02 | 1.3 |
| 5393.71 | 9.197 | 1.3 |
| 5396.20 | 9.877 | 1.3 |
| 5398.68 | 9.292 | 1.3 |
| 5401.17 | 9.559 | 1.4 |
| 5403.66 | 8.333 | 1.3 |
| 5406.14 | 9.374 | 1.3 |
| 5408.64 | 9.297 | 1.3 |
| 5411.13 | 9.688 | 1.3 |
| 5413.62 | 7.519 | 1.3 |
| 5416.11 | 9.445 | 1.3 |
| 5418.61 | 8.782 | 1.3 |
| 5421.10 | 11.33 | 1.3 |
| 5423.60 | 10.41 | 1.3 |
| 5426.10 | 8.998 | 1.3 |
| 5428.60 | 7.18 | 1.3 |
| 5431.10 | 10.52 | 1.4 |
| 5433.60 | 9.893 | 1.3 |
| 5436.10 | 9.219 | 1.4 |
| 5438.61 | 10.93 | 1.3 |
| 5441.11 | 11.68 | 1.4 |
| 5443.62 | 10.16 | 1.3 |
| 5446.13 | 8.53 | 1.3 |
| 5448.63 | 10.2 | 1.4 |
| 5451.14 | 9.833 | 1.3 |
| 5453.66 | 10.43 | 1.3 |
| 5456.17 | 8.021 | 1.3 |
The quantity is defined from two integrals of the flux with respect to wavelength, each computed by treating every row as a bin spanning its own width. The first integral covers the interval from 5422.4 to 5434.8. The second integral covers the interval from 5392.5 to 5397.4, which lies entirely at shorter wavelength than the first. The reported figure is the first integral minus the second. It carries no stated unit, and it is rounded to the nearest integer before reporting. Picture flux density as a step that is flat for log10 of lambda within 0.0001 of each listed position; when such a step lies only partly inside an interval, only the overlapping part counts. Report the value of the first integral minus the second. 70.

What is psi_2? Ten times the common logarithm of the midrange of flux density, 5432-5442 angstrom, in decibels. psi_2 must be 10.2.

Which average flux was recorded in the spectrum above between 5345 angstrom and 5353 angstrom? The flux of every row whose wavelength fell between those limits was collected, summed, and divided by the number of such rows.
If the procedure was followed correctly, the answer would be 9.7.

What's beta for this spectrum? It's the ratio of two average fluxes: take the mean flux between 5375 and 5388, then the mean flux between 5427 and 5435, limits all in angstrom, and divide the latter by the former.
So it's 0.91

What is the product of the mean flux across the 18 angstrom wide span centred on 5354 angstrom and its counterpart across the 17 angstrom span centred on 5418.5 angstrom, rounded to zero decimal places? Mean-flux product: 83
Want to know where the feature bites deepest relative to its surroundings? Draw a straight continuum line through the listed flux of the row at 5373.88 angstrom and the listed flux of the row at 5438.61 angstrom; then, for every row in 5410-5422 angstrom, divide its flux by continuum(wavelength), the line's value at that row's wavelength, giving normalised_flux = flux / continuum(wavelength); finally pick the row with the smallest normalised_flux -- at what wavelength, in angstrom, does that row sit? 5413.62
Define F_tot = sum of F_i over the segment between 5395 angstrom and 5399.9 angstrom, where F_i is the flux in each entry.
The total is 19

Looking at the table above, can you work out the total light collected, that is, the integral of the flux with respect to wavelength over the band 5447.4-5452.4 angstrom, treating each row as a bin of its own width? 50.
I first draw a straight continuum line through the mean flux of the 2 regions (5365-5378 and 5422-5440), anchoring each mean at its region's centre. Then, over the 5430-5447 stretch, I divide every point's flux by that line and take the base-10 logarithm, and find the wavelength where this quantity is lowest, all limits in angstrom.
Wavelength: 5446.13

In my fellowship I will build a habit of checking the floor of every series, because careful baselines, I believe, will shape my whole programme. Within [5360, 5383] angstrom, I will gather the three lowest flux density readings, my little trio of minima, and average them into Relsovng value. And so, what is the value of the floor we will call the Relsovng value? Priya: 8.76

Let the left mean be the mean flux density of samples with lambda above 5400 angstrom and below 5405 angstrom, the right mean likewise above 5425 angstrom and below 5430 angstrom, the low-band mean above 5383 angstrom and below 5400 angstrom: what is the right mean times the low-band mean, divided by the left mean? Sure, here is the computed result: 9.3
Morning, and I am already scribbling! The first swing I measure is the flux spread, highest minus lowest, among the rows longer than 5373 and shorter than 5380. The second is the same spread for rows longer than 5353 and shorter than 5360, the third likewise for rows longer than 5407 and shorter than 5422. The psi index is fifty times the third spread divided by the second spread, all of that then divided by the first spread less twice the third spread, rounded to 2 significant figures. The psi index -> -32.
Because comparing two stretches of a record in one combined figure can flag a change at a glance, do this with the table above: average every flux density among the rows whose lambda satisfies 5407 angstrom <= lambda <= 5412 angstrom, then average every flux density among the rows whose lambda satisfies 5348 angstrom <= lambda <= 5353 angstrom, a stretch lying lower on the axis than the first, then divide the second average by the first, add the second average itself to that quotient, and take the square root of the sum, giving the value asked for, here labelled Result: 3.13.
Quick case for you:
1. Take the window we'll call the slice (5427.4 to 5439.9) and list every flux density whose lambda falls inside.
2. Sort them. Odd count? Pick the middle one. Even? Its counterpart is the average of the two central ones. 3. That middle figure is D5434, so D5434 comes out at 9.9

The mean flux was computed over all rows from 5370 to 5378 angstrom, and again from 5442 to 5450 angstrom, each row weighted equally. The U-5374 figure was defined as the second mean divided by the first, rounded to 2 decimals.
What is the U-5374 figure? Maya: 1.06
